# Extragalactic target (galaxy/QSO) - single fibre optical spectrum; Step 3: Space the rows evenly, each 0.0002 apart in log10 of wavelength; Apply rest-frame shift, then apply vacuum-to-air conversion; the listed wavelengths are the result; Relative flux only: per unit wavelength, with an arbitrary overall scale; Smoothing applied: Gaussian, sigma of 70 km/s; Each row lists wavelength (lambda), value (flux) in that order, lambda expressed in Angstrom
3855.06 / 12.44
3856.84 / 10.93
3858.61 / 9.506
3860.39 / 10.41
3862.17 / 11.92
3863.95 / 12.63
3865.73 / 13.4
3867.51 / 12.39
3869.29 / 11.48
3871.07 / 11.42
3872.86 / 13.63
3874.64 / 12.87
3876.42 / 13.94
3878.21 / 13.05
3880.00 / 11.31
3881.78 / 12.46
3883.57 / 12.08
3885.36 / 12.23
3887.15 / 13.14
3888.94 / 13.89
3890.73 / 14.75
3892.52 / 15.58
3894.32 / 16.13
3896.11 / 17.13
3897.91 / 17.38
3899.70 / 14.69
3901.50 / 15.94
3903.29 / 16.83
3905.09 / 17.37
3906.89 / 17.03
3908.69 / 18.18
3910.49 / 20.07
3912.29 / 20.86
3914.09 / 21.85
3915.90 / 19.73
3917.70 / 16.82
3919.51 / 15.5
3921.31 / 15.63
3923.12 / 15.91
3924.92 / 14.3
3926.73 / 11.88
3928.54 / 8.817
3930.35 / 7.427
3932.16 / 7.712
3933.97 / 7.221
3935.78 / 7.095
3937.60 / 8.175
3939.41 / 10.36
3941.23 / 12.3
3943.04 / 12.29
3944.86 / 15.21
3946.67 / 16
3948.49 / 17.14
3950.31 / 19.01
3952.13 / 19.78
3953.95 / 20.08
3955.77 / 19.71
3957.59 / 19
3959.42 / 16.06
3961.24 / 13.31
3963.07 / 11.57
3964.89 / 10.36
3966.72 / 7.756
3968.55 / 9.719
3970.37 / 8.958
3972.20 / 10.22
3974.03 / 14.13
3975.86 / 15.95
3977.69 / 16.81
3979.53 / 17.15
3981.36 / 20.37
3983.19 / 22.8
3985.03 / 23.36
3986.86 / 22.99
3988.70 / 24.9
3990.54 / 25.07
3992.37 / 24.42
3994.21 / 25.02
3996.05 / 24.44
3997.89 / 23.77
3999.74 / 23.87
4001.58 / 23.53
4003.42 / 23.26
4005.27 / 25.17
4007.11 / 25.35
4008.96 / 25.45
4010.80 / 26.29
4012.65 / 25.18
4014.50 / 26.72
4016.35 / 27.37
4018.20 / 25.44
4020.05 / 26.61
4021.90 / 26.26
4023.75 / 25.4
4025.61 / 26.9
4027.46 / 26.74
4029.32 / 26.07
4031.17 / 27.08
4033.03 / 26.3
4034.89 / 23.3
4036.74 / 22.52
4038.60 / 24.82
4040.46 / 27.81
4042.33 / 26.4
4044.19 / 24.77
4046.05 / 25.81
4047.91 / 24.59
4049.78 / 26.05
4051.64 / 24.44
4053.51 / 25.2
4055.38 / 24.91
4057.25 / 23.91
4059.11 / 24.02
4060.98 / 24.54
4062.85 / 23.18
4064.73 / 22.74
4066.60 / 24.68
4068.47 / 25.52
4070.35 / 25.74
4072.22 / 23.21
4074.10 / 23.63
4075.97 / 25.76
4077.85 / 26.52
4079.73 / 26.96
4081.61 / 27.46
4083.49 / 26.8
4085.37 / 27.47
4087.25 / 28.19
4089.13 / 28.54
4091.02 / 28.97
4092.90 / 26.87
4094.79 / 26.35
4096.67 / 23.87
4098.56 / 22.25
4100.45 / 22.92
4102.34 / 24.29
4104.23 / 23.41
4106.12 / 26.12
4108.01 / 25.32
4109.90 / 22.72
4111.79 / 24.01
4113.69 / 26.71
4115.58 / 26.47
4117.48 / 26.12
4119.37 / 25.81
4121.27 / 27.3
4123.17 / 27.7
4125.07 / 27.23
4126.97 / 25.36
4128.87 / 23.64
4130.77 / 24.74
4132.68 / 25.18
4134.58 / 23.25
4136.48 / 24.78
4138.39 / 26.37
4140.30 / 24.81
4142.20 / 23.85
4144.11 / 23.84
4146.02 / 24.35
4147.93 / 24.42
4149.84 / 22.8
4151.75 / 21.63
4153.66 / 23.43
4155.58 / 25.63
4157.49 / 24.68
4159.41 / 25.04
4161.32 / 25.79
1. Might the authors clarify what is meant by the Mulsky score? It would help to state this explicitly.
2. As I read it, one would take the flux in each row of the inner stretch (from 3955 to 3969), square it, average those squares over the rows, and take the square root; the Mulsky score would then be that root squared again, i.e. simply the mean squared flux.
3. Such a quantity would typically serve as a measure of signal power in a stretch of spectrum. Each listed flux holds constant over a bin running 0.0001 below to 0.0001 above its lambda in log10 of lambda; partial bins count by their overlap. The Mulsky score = 198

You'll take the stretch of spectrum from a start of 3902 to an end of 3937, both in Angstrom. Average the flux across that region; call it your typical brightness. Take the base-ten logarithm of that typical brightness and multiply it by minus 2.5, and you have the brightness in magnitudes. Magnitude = -2.92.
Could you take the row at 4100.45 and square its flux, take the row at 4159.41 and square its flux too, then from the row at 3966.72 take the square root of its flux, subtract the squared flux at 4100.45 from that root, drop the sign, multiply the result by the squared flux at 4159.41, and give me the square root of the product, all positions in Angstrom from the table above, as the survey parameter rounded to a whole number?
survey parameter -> 572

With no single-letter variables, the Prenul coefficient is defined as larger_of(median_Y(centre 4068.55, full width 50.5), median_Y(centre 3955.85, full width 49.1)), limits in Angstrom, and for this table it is 25.52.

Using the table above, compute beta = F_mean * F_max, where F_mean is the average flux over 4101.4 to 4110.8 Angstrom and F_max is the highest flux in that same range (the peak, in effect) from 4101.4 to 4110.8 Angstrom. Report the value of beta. 637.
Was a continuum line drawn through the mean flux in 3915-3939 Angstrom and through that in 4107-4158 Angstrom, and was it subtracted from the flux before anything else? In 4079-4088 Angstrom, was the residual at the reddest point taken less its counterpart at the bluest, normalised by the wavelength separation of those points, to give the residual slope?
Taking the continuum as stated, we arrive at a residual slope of 0.1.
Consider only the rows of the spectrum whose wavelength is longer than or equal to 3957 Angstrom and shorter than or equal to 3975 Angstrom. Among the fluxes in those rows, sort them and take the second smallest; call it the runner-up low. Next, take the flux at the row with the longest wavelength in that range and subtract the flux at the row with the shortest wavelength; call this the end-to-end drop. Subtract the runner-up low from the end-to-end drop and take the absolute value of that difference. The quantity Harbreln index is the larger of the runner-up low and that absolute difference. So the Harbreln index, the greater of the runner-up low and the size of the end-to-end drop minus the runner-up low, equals 14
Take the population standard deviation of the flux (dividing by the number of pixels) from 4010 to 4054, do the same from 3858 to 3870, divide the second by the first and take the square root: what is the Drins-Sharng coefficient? 1.01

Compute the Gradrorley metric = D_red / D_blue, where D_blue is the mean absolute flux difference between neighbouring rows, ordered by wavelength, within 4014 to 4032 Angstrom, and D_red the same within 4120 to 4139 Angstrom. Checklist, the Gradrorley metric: 1.3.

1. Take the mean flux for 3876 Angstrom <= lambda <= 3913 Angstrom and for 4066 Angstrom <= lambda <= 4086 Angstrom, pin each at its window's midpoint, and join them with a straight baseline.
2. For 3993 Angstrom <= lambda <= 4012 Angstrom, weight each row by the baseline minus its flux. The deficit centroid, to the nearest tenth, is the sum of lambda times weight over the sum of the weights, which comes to 4002.9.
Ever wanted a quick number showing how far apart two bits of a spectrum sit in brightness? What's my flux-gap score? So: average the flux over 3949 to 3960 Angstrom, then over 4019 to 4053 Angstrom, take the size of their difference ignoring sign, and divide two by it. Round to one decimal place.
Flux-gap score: 0.3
